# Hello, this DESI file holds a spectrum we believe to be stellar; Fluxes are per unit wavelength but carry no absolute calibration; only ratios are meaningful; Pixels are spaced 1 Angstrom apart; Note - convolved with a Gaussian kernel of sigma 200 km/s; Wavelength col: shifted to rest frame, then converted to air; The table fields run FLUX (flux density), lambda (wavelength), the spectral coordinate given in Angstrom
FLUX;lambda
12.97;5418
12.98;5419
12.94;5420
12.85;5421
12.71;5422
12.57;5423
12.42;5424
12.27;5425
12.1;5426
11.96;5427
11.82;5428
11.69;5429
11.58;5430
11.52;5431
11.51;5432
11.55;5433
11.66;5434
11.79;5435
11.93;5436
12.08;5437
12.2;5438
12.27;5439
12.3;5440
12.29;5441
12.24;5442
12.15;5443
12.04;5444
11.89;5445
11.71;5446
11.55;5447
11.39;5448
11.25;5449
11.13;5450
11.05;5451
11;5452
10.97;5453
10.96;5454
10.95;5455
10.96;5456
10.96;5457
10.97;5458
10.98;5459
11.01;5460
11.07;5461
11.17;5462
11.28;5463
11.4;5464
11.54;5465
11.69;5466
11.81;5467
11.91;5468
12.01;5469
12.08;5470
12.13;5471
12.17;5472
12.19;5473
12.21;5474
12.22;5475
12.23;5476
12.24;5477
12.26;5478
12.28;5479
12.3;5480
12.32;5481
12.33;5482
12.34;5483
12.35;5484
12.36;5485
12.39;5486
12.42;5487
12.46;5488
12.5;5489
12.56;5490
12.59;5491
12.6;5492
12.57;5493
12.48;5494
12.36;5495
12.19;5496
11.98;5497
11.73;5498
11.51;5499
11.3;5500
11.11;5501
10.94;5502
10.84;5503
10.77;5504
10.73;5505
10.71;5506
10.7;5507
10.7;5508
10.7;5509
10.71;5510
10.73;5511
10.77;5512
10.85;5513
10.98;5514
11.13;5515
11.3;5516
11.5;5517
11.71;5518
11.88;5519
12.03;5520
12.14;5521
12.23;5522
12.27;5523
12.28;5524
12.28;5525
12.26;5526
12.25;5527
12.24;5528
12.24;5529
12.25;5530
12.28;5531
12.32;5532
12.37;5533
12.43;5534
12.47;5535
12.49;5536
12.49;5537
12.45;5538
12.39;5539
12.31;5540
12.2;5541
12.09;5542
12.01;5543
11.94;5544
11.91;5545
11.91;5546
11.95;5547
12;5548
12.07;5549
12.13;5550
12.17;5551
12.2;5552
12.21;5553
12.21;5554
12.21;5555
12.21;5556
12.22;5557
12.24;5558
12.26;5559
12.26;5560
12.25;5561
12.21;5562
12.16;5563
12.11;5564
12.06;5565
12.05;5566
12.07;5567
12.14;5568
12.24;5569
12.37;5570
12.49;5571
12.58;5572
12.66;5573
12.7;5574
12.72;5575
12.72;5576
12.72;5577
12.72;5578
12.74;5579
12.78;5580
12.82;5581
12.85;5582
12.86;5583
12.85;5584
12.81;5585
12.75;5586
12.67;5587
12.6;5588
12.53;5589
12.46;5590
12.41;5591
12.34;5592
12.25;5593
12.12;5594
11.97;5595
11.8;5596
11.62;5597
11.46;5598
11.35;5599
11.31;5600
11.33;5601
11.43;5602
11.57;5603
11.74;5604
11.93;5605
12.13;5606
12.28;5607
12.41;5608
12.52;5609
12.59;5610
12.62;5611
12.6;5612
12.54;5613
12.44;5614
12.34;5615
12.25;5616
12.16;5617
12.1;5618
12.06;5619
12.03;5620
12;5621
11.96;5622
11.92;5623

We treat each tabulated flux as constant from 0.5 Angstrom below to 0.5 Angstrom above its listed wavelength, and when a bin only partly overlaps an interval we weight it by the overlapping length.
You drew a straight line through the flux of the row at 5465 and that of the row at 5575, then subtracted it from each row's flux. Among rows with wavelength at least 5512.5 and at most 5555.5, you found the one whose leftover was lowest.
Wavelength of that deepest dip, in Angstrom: 5513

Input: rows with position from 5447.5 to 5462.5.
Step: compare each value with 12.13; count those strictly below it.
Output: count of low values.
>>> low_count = 15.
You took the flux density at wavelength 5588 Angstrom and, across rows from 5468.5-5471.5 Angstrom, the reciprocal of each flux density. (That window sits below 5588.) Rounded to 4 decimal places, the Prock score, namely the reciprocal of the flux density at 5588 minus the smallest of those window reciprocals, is -0.0031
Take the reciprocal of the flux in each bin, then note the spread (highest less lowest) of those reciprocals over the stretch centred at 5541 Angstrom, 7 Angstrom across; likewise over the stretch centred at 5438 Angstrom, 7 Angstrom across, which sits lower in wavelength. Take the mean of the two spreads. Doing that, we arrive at 0.0035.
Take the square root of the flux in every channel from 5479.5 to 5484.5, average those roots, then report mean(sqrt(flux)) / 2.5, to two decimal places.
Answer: 1.40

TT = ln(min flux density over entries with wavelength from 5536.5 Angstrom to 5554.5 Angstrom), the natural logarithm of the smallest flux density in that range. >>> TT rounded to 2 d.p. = 2.48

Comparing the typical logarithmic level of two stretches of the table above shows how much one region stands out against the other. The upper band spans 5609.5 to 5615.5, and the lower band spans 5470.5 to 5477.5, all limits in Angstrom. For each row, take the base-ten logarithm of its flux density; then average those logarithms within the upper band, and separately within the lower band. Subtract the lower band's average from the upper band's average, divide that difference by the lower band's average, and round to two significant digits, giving 0.010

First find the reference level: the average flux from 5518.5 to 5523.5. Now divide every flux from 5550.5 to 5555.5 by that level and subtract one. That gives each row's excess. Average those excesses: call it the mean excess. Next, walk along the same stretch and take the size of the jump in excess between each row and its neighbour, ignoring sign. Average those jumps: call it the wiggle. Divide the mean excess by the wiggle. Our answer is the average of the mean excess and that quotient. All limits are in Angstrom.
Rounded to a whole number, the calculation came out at 5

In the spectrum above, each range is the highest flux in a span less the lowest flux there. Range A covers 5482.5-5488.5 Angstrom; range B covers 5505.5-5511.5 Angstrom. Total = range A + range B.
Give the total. 0.15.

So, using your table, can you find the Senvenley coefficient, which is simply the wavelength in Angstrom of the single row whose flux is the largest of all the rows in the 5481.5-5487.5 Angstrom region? 5487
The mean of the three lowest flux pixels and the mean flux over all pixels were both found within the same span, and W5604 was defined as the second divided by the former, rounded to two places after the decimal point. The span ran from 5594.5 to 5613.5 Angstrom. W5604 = 1.06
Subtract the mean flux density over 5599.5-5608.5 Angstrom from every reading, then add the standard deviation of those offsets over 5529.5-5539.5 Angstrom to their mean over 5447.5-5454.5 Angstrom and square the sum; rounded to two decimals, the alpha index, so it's 0.36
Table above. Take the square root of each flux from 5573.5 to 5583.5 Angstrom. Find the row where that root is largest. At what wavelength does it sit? 5583 Angstrom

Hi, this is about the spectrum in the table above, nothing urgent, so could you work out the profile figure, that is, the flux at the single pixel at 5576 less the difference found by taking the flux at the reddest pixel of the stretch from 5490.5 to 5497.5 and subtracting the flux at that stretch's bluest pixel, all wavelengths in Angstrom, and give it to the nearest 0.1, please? 13.3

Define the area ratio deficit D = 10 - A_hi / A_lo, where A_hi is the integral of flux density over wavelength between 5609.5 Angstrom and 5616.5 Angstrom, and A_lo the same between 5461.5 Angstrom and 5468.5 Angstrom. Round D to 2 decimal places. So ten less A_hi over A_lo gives 8.92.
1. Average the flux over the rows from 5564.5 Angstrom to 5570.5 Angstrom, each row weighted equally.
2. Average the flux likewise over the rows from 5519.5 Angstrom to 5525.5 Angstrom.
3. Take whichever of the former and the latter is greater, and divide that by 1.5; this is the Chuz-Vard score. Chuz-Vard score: 8.14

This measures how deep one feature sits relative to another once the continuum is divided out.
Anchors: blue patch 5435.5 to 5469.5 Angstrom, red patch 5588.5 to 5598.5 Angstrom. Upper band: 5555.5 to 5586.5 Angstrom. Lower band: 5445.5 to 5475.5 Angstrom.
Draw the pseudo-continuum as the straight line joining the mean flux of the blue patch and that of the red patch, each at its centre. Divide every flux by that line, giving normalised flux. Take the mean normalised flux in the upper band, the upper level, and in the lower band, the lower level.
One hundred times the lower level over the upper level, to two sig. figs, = 95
